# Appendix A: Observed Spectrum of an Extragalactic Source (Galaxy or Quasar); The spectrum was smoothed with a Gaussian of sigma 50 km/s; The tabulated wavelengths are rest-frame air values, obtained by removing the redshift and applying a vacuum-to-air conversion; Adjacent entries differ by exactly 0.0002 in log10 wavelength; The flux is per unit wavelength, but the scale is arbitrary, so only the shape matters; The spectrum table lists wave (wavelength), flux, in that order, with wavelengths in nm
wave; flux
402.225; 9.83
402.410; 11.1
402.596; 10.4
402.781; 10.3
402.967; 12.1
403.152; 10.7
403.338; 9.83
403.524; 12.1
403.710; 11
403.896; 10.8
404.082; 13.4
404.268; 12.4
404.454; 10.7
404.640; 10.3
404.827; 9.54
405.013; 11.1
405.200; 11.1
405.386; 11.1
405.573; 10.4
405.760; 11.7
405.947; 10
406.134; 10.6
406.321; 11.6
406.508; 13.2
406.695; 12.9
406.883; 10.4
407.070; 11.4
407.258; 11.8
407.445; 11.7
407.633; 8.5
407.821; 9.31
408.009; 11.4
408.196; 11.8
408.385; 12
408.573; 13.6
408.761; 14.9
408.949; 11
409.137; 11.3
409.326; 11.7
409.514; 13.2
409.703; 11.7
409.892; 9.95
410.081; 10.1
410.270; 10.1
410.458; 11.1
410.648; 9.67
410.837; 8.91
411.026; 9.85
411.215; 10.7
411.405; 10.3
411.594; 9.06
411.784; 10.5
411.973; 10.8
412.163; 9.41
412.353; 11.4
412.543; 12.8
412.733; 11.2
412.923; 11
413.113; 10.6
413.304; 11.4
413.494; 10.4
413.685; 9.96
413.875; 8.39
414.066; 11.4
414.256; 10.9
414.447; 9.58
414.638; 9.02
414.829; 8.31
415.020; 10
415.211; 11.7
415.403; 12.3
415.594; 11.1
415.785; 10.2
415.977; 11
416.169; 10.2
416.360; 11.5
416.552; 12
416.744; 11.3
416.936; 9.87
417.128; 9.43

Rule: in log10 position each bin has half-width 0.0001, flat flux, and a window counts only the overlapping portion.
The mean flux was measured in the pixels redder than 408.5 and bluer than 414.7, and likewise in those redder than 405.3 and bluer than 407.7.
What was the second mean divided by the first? 1.04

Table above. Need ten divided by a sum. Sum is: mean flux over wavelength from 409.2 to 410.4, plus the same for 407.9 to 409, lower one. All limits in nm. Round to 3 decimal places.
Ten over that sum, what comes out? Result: 0.424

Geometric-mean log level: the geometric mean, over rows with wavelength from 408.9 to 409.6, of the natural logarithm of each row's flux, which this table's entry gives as 2.46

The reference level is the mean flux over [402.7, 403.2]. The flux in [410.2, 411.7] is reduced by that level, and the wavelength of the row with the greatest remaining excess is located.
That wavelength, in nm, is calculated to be 410.458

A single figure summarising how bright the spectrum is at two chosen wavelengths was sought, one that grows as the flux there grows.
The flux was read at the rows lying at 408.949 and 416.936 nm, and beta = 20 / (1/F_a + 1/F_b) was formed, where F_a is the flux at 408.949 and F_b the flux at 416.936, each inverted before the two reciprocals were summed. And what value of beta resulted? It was 104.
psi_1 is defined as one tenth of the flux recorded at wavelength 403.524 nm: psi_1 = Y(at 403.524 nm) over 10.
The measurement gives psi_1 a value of 1.21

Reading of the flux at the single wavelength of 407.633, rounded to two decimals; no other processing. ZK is 8.50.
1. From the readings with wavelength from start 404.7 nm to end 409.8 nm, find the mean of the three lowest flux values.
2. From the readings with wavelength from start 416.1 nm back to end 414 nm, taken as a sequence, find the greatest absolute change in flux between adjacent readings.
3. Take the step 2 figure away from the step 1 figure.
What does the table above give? 7.4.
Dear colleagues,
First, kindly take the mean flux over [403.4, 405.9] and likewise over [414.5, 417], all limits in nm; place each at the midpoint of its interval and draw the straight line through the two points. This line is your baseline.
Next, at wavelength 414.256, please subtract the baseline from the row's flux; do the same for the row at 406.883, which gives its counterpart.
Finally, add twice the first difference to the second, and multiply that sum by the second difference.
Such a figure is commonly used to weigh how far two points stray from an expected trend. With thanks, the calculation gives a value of 0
